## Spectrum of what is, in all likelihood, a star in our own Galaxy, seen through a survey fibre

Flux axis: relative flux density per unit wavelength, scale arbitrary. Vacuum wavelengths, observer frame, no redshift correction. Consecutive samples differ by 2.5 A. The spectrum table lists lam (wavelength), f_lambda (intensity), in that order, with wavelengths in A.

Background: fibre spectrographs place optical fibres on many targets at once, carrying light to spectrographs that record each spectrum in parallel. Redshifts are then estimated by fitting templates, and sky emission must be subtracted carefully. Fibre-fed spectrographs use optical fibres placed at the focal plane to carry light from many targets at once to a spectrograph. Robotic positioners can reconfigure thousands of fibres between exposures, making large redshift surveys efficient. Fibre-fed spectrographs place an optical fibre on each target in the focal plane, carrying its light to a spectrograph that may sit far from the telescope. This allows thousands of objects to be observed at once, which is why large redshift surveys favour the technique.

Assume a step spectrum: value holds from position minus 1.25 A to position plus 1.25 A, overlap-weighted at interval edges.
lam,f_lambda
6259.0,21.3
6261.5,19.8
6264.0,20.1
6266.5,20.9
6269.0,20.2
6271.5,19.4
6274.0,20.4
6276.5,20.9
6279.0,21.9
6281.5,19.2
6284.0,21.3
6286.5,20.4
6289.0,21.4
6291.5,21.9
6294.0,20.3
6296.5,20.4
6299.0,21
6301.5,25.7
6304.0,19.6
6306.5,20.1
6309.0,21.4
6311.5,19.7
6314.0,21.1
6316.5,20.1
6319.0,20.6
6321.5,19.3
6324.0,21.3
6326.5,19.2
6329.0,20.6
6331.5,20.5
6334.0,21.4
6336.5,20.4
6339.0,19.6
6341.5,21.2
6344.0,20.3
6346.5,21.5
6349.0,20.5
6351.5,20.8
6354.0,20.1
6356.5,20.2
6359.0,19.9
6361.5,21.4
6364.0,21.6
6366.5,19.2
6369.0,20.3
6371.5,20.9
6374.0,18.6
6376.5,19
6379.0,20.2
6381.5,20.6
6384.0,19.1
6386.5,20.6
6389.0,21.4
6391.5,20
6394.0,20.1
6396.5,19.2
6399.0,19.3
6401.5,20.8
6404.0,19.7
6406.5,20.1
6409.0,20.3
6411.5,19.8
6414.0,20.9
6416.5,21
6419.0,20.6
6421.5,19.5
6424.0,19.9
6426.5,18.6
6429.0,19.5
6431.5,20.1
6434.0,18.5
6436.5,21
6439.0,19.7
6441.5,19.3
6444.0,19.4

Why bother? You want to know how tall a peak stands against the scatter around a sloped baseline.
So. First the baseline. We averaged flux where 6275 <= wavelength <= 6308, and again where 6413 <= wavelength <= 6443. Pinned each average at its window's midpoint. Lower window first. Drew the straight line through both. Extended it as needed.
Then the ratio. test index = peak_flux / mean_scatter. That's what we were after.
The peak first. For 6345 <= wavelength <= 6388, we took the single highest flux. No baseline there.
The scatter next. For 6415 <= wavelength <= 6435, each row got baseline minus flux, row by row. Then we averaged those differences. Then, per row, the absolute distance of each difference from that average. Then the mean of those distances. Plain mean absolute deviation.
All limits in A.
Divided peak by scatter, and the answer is 32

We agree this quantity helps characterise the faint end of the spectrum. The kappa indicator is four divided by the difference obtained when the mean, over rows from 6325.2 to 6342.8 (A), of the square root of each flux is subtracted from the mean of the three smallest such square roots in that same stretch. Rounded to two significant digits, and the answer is -53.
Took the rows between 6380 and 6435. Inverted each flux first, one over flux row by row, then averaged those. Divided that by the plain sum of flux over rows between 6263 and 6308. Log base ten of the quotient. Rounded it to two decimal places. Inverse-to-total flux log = -3.87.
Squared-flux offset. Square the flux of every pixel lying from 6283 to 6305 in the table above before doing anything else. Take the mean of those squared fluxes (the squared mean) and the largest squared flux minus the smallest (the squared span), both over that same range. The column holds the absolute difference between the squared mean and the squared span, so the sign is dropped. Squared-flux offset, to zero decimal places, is 182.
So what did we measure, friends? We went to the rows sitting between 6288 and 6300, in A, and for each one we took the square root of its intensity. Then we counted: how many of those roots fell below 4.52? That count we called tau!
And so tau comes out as 2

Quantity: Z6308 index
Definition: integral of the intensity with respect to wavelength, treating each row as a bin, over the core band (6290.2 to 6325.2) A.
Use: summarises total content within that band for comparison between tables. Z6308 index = 731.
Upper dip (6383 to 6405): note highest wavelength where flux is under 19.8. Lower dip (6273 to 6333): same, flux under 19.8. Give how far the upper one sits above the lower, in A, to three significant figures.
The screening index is 77.5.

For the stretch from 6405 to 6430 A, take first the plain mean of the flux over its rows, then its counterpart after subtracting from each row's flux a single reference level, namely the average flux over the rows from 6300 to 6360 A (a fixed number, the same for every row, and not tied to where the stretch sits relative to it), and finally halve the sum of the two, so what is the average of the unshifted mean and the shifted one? 9.7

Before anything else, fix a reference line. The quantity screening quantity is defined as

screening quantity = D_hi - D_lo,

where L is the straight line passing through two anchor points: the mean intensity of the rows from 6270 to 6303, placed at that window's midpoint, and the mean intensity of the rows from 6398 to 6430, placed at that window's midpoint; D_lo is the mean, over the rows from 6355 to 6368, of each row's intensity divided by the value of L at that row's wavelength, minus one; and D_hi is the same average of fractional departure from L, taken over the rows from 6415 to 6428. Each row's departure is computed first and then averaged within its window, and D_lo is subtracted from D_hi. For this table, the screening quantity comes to -0.001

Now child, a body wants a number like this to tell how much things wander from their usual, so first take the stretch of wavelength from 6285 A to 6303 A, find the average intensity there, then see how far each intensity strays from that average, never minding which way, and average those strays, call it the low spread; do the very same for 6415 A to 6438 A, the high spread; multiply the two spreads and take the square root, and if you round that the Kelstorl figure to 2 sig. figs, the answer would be 0.97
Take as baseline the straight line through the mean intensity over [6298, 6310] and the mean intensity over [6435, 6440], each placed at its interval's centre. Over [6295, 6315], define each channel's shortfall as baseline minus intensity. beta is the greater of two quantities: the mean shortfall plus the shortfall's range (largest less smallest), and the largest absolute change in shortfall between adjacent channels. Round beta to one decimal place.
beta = 6.5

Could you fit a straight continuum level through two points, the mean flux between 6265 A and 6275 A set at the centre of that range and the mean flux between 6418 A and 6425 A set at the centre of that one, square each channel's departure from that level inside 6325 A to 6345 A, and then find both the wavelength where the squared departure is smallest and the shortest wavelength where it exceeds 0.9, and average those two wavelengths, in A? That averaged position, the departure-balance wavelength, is 6339.0 A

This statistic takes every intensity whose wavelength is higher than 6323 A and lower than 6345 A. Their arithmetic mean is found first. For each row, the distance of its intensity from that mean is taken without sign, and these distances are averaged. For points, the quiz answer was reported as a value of 0.56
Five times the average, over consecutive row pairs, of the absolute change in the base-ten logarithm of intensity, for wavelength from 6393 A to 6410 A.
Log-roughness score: 0.076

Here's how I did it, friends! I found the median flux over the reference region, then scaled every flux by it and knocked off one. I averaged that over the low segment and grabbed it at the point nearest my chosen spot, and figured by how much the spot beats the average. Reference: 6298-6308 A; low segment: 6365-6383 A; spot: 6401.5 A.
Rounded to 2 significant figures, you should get 0.047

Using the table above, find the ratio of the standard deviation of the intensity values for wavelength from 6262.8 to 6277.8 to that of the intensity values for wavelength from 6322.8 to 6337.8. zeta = 0.71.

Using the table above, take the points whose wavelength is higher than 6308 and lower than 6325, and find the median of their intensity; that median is 20.6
